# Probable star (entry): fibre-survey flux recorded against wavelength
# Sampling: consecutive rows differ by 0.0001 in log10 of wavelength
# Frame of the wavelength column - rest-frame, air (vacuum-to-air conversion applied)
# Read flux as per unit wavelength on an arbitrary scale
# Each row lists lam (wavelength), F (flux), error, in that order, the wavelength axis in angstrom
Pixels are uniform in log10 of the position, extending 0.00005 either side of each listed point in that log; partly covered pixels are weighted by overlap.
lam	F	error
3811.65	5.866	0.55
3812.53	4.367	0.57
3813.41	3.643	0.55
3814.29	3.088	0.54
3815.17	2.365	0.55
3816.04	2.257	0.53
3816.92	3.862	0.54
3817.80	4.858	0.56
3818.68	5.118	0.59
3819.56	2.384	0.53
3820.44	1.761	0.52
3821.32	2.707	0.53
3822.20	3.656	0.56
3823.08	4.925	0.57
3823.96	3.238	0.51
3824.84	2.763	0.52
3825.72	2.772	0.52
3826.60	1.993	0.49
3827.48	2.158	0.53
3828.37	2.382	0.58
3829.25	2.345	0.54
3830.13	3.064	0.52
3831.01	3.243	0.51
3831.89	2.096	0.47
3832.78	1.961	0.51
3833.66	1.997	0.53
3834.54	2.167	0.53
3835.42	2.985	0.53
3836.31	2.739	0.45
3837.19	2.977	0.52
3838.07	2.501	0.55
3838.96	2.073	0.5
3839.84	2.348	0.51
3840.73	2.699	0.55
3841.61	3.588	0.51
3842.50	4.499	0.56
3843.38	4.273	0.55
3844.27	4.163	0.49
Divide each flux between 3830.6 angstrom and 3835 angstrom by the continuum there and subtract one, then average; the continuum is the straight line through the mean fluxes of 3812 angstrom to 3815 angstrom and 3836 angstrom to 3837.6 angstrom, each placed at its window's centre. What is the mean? -0.24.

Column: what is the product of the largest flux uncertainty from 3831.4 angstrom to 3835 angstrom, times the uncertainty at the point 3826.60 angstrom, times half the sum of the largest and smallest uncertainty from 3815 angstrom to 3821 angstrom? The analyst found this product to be 0.144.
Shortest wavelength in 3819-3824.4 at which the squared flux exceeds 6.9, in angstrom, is 3821.32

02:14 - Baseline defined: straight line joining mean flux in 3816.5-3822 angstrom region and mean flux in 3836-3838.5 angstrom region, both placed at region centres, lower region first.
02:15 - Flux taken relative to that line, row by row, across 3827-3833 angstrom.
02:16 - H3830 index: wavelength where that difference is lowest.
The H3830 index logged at 3827.48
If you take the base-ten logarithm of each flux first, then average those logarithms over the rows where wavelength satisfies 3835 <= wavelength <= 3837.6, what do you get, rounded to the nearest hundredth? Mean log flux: 0.46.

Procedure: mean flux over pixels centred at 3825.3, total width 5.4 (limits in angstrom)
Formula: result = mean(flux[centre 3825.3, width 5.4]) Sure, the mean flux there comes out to 2.97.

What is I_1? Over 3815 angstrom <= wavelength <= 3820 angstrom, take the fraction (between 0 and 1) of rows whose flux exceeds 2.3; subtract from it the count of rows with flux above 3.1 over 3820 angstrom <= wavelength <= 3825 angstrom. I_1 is -2.2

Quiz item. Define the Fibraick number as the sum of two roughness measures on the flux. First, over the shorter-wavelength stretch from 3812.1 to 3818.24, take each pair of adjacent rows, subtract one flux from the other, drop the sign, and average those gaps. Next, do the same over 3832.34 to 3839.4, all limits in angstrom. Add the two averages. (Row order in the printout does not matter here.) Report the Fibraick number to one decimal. 1.1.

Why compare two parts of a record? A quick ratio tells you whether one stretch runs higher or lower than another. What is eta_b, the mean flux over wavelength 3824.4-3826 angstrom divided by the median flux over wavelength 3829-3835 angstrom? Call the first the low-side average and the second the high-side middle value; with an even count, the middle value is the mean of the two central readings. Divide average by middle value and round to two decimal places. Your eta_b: 1.28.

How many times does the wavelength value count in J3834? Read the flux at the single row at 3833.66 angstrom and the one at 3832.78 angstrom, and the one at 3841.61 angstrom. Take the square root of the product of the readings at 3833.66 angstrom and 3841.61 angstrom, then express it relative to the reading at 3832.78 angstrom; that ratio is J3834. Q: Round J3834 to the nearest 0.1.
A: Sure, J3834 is 1.4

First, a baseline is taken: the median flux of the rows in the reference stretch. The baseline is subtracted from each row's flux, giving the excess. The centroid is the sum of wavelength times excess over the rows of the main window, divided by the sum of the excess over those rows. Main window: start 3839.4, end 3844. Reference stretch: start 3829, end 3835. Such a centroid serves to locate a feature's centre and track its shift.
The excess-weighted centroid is 3842.4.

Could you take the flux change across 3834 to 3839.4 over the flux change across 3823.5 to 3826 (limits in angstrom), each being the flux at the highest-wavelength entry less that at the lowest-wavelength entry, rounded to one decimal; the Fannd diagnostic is 0.2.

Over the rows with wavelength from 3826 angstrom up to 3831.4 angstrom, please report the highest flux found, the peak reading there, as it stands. 3.243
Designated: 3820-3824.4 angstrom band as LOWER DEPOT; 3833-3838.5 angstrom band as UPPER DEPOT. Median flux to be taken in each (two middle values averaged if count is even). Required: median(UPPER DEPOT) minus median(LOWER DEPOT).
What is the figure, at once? -0.6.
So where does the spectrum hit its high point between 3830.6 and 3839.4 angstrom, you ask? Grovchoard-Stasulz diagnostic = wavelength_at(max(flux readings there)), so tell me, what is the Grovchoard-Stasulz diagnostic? 3831.01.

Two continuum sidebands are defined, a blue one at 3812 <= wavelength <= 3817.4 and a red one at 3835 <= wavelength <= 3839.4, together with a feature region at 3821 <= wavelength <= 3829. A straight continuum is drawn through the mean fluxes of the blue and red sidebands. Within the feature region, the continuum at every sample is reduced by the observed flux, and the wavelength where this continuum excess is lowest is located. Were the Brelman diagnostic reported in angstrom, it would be 3823.08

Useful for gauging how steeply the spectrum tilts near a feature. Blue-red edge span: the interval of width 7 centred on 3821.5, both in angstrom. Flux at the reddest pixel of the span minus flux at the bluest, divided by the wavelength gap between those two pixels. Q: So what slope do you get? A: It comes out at -0.38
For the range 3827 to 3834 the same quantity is -0.03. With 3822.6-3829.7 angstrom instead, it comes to -0.42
